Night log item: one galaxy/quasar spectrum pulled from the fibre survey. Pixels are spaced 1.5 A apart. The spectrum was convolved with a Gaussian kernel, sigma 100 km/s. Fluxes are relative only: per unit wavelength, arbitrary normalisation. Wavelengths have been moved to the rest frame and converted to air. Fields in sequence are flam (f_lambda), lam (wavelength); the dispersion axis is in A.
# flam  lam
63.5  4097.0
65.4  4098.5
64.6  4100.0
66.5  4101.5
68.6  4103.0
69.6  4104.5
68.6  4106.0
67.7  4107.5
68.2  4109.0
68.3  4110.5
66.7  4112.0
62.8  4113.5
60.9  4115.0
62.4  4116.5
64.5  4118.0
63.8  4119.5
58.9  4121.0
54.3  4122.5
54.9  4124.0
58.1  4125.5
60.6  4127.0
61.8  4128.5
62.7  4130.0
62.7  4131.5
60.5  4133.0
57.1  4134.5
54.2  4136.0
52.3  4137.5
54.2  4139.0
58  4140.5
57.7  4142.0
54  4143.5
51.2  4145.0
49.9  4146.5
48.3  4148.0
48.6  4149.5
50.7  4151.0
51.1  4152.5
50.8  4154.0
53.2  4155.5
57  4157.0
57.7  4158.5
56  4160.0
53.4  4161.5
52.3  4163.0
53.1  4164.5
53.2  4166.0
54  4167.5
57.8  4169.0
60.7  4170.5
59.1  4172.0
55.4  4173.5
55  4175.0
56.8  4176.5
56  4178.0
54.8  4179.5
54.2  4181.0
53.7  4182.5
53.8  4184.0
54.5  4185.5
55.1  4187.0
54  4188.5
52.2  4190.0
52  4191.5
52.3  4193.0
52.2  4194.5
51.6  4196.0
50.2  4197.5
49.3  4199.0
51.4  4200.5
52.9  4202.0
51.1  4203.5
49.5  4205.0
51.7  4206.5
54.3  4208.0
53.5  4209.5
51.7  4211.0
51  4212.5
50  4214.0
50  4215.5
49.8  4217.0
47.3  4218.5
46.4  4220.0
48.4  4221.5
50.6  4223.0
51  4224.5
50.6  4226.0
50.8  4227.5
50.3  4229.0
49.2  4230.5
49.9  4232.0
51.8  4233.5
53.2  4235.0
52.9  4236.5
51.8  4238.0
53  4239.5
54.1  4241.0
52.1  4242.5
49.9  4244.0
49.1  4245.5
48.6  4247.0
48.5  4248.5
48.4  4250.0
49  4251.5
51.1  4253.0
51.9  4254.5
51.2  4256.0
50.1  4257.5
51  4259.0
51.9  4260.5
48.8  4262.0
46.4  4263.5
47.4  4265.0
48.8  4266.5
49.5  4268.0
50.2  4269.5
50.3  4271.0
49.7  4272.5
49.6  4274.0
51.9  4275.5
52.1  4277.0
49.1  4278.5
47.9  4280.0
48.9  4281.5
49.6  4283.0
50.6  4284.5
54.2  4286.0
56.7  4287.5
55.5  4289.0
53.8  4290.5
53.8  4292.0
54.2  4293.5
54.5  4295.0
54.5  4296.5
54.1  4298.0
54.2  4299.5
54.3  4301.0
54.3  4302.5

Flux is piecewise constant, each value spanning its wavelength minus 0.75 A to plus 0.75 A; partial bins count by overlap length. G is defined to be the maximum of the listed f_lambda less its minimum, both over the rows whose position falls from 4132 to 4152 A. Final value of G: 12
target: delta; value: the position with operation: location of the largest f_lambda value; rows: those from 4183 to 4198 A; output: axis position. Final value 4187.0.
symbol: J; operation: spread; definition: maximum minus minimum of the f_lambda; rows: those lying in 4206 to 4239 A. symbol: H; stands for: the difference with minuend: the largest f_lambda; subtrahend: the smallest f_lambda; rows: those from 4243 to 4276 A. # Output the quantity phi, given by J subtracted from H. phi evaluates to -2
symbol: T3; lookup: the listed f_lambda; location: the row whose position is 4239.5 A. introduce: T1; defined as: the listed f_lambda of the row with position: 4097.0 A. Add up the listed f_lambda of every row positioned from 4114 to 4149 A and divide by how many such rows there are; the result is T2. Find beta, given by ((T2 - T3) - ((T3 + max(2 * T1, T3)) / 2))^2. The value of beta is 7307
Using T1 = 63.5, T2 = 58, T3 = 53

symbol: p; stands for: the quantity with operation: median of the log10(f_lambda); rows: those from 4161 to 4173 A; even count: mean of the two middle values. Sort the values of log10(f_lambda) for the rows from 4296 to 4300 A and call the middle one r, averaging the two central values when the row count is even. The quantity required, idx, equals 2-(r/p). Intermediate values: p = 1.73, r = 1.73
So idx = 1.00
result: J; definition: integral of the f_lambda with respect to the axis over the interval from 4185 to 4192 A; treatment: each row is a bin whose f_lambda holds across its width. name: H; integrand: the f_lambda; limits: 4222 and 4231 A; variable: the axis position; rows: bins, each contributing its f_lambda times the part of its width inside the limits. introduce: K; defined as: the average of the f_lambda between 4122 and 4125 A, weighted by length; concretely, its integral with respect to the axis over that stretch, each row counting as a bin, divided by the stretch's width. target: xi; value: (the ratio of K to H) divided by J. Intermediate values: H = 454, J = 375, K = 55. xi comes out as 0.0003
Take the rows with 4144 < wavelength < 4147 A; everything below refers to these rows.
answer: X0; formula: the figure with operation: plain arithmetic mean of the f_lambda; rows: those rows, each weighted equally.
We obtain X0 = 51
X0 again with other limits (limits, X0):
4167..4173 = 58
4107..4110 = 68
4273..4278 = 51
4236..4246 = 52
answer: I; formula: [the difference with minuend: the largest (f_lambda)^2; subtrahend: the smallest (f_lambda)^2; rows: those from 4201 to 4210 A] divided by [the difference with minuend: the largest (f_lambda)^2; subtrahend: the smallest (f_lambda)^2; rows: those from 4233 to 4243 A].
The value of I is 2.0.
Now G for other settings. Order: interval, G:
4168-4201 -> 11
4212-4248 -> 8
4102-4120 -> 9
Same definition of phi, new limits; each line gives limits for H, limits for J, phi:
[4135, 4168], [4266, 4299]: 1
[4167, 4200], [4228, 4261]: 6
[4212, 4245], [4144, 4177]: -5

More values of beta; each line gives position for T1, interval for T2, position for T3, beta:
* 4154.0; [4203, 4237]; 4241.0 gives 6609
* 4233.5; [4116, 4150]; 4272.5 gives 4811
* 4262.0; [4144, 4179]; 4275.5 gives 5282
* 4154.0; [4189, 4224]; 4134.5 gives 7328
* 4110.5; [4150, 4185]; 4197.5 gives 7890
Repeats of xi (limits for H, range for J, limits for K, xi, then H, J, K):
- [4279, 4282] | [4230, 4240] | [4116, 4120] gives 0.0008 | 145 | 517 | 64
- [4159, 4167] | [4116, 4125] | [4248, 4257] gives 0.0002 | 430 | 537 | 50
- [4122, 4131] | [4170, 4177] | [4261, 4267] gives 0.0002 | 531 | 401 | 48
